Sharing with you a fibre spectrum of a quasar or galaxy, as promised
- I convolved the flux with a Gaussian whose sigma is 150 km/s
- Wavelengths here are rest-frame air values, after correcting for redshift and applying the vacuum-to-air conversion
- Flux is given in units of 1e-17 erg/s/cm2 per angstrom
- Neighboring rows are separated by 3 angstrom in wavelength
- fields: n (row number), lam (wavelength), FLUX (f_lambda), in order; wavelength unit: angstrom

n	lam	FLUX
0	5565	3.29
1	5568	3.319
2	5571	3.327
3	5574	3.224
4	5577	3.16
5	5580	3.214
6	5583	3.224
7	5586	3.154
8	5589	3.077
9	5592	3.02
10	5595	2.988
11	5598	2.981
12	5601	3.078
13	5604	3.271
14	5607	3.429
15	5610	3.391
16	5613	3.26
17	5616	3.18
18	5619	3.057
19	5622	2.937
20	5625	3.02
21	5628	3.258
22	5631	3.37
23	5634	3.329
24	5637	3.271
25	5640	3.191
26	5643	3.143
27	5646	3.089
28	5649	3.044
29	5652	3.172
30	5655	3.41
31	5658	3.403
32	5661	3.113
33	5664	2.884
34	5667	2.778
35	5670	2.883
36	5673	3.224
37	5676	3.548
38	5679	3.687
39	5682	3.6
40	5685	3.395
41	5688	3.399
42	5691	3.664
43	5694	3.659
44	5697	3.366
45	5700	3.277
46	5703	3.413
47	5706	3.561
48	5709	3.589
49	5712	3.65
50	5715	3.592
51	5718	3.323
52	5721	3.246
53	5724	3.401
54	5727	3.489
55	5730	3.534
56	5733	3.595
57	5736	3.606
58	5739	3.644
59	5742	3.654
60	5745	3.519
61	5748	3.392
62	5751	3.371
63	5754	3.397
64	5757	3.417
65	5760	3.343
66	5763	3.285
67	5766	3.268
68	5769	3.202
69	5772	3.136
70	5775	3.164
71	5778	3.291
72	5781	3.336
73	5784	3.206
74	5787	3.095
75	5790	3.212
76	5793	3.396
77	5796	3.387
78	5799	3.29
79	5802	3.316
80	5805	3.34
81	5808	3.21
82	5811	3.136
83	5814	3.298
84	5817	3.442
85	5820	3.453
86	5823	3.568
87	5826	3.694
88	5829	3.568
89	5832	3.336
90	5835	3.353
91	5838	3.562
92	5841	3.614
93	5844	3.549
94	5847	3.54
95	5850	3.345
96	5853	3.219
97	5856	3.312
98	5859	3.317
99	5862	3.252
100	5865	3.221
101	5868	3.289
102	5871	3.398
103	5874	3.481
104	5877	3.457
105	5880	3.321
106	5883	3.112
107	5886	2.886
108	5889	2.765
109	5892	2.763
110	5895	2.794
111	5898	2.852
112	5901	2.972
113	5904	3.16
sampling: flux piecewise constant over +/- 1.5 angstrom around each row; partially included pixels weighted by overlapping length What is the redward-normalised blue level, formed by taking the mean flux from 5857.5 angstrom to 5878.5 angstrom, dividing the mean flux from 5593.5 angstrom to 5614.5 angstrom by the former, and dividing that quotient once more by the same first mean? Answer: 0.286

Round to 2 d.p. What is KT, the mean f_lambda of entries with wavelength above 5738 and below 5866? 3.36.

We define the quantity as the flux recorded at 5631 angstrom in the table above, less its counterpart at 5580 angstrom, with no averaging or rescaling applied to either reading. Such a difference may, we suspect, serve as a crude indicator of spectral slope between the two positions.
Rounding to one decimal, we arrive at 0.2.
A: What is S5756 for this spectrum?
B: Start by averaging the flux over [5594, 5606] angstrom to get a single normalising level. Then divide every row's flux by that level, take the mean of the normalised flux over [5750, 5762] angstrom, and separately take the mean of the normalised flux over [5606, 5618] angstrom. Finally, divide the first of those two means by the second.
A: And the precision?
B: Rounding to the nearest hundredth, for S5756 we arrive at 1.02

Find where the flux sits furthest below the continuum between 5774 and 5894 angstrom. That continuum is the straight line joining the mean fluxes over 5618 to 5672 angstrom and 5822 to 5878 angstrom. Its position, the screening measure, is 5892 angstrom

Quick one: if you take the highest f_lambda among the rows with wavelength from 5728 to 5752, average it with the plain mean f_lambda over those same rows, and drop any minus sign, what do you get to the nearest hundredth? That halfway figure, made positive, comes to 3.60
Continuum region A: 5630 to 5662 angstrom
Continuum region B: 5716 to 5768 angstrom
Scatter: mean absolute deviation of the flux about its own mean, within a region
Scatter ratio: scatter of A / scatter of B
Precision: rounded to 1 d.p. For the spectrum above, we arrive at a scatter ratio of 1.0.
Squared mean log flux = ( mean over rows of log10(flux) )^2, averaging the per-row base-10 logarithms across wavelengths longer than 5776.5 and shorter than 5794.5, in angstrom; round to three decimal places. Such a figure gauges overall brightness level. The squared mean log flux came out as 0.263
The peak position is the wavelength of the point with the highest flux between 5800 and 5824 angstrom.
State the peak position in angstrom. 5823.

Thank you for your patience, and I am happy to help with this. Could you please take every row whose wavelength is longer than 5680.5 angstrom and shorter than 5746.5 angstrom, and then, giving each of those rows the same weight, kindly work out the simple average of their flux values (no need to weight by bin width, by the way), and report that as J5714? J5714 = 3.51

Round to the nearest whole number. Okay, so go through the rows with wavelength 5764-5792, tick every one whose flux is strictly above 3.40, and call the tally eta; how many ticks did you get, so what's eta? 0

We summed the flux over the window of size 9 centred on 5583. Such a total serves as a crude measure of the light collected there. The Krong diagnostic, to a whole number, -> 10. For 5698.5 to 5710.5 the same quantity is 14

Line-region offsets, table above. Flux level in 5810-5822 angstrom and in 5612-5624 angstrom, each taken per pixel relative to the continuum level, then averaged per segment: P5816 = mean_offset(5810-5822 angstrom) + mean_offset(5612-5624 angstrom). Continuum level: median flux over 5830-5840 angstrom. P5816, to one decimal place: -0.3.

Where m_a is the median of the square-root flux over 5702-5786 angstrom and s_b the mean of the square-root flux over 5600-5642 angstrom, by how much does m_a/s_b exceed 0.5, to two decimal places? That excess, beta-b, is 0.53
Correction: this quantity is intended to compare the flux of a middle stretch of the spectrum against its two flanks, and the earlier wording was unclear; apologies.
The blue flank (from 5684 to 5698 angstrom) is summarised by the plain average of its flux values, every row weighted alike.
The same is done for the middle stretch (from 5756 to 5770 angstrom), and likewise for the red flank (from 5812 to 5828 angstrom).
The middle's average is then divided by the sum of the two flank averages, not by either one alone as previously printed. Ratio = 0.473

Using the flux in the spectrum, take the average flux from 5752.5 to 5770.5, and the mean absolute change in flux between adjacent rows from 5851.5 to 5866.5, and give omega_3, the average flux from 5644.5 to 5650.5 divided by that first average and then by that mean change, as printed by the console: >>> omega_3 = 19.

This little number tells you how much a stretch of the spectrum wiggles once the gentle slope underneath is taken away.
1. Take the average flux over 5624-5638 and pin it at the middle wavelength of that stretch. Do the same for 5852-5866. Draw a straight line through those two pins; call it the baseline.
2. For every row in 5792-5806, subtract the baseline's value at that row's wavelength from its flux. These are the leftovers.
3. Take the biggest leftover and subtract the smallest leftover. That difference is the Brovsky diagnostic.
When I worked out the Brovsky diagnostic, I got 0.11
